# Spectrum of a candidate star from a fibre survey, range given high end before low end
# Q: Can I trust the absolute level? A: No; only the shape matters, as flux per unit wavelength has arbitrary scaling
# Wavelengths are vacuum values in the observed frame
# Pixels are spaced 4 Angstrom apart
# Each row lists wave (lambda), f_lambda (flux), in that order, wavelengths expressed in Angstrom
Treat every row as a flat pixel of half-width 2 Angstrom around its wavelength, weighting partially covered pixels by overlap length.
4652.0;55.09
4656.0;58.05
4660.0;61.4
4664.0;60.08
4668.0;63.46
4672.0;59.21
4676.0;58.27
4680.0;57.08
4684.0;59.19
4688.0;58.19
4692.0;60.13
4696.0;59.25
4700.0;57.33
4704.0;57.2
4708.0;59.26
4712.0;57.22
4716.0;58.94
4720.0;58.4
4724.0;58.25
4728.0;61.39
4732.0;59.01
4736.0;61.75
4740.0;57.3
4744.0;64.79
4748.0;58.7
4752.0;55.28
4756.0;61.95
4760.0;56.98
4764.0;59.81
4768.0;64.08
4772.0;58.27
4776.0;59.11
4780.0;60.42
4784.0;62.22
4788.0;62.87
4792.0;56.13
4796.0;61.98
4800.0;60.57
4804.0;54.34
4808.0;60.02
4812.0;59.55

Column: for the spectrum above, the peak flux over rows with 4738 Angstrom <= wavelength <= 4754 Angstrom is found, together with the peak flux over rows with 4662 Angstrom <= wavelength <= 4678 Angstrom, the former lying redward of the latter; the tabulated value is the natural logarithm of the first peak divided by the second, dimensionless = 0.02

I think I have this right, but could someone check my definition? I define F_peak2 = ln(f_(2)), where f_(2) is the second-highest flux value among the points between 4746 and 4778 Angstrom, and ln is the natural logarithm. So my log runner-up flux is 4.126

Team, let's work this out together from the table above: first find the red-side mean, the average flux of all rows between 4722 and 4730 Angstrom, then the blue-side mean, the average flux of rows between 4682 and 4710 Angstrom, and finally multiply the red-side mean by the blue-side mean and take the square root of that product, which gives 59.2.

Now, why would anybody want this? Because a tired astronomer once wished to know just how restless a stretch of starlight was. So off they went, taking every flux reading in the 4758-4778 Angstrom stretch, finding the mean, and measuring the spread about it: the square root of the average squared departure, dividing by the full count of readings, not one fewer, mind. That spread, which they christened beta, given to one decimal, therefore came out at 2.4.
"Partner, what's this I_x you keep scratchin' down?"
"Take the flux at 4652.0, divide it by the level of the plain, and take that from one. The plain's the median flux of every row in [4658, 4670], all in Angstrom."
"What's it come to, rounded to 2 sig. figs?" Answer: 0.10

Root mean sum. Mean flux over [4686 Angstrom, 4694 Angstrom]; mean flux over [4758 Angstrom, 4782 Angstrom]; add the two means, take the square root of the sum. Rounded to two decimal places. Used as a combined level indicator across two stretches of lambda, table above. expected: 10.91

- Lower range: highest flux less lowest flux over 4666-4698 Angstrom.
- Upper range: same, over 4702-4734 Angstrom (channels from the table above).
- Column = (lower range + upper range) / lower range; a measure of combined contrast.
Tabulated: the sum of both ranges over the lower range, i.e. 1.7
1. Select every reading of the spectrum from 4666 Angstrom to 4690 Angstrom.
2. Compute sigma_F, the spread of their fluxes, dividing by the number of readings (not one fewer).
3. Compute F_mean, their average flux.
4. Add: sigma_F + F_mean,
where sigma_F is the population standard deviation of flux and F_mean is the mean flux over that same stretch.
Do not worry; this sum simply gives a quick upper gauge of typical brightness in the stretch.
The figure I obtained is 61.3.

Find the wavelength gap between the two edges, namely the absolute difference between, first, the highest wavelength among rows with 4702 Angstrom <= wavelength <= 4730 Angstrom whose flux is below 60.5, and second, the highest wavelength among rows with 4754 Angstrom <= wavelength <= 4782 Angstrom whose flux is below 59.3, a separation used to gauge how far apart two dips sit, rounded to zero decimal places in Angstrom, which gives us 52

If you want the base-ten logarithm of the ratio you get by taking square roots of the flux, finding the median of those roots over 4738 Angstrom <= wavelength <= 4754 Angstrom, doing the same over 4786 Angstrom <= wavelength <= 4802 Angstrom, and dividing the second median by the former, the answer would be 0.012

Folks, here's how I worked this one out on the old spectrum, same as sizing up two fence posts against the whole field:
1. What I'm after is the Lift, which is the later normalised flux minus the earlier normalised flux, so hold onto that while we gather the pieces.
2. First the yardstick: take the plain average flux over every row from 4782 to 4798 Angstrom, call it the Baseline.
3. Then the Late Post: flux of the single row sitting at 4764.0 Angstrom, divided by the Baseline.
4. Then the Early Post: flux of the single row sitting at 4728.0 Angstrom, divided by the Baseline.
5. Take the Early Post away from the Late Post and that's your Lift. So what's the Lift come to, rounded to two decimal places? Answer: -0.03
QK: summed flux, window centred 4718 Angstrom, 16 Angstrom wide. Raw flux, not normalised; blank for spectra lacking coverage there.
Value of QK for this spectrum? 233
